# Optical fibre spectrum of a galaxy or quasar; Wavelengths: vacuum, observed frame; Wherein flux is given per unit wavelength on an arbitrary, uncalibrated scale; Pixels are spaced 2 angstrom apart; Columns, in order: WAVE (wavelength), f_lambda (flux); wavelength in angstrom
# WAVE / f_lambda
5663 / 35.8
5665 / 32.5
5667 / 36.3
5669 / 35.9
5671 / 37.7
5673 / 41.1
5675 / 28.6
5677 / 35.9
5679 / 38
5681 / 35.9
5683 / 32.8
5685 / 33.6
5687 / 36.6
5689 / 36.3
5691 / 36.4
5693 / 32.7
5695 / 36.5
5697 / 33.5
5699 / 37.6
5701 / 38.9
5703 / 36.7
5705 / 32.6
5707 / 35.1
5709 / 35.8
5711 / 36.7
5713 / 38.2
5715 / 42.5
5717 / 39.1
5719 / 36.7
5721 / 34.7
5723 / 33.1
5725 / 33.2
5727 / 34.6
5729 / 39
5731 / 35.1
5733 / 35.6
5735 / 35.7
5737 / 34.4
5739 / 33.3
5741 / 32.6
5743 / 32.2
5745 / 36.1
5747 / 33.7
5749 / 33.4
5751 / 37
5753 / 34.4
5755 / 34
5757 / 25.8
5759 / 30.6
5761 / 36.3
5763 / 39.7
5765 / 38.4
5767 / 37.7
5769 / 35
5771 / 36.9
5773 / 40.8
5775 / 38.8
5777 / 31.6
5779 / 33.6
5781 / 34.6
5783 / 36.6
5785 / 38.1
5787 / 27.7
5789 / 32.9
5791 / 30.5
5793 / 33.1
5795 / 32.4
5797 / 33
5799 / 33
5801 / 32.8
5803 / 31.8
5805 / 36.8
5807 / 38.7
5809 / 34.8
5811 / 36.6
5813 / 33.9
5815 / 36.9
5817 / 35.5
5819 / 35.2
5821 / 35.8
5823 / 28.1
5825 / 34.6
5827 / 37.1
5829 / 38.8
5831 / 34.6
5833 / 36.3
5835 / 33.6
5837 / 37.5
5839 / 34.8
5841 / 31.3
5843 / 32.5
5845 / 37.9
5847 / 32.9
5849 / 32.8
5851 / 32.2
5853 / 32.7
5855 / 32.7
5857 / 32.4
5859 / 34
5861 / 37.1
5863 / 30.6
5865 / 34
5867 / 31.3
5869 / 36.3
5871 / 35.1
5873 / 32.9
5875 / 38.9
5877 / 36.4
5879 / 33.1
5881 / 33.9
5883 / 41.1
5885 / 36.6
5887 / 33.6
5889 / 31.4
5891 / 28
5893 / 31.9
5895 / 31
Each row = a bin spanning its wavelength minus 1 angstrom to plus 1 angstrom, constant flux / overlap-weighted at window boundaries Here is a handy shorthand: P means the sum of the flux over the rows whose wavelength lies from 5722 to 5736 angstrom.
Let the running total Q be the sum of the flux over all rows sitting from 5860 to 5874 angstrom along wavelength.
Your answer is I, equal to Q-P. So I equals -9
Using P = 246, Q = 237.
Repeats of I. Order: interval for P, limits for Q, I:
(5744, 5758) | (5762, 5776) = 33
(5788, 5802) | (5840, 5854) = 5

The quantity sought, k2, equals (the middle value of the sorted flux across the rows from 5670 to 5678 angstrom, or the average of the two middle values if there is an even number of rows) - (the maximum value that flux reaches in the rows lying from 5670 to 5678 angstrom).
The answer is -4.3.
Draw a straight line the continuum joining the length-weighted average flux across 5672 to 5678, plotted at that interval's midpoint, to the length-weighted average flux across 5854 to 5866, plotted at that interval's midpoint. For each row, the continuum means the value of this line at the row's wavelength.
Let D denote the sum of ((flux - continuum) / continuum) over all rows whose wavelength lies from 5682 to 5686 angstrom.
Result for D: -0.11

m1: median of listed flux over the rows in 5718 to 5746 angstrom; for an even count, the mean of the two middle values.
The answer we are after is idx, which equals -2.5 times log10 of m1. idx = -3.85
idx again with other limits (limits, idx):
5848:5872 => -3.79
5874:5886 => -3.91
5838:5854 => -3.79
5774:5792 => -3.82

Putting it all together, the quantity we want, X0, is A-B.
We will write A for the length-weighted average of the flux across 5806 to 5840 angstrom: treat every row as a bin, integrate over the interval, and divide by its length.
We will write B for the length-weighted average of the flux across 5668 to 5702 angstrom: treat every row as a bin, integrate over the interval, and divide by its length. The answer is -0.3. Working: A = 35.5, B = 35.8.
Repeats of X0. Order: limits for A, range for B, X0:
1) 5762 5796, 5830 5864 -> 1.3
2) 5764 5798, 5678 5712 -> -0.8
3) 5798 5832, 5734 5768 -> 0.6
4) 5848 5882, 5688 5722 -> -2.6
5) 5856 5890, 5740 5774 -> -0.3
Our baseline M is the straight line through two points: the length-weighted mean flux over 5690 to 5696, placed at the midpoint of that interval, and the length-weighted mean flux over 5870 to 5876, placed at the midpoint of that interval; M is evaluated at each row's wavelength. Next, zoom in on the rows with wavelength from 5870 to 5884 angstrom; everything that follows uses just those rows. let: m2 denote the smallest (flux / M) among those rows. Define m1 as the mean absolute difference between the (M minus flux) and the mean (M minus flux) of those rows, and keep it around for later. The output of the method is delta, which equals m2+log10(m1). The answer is 1.32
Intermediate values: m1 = 2.5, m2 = 0.92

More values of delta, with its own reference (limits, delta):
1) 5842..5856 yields 1.02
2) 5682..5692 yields 1.12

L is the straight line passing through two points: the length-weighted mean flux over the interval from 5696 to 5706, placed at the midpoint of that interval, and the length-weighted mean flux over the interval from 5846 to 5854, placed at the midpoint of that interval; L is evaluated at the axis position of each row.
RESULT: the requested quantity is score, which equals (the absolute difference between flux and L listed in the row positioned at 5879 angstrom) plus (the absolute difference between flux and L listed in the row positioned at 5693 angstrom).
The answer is 4.4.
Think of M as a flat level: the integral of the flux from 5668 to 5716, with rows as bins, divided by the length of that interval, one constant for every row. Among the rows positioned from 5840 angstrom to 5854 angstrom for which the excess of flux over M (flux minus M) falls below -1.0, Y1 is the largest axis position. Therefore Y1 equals 5853 angstrom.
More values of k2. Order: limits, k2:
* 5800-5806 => -4.0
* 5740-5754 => -3.3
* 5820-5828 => -1.9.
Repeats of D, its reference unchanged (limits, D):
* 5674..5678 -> -0.17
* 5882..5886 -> 0.34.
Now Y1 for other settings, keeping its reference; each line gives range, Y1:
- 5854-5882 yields 5881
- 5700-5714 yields 5705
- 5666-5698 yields 5697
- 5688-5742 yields 5741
